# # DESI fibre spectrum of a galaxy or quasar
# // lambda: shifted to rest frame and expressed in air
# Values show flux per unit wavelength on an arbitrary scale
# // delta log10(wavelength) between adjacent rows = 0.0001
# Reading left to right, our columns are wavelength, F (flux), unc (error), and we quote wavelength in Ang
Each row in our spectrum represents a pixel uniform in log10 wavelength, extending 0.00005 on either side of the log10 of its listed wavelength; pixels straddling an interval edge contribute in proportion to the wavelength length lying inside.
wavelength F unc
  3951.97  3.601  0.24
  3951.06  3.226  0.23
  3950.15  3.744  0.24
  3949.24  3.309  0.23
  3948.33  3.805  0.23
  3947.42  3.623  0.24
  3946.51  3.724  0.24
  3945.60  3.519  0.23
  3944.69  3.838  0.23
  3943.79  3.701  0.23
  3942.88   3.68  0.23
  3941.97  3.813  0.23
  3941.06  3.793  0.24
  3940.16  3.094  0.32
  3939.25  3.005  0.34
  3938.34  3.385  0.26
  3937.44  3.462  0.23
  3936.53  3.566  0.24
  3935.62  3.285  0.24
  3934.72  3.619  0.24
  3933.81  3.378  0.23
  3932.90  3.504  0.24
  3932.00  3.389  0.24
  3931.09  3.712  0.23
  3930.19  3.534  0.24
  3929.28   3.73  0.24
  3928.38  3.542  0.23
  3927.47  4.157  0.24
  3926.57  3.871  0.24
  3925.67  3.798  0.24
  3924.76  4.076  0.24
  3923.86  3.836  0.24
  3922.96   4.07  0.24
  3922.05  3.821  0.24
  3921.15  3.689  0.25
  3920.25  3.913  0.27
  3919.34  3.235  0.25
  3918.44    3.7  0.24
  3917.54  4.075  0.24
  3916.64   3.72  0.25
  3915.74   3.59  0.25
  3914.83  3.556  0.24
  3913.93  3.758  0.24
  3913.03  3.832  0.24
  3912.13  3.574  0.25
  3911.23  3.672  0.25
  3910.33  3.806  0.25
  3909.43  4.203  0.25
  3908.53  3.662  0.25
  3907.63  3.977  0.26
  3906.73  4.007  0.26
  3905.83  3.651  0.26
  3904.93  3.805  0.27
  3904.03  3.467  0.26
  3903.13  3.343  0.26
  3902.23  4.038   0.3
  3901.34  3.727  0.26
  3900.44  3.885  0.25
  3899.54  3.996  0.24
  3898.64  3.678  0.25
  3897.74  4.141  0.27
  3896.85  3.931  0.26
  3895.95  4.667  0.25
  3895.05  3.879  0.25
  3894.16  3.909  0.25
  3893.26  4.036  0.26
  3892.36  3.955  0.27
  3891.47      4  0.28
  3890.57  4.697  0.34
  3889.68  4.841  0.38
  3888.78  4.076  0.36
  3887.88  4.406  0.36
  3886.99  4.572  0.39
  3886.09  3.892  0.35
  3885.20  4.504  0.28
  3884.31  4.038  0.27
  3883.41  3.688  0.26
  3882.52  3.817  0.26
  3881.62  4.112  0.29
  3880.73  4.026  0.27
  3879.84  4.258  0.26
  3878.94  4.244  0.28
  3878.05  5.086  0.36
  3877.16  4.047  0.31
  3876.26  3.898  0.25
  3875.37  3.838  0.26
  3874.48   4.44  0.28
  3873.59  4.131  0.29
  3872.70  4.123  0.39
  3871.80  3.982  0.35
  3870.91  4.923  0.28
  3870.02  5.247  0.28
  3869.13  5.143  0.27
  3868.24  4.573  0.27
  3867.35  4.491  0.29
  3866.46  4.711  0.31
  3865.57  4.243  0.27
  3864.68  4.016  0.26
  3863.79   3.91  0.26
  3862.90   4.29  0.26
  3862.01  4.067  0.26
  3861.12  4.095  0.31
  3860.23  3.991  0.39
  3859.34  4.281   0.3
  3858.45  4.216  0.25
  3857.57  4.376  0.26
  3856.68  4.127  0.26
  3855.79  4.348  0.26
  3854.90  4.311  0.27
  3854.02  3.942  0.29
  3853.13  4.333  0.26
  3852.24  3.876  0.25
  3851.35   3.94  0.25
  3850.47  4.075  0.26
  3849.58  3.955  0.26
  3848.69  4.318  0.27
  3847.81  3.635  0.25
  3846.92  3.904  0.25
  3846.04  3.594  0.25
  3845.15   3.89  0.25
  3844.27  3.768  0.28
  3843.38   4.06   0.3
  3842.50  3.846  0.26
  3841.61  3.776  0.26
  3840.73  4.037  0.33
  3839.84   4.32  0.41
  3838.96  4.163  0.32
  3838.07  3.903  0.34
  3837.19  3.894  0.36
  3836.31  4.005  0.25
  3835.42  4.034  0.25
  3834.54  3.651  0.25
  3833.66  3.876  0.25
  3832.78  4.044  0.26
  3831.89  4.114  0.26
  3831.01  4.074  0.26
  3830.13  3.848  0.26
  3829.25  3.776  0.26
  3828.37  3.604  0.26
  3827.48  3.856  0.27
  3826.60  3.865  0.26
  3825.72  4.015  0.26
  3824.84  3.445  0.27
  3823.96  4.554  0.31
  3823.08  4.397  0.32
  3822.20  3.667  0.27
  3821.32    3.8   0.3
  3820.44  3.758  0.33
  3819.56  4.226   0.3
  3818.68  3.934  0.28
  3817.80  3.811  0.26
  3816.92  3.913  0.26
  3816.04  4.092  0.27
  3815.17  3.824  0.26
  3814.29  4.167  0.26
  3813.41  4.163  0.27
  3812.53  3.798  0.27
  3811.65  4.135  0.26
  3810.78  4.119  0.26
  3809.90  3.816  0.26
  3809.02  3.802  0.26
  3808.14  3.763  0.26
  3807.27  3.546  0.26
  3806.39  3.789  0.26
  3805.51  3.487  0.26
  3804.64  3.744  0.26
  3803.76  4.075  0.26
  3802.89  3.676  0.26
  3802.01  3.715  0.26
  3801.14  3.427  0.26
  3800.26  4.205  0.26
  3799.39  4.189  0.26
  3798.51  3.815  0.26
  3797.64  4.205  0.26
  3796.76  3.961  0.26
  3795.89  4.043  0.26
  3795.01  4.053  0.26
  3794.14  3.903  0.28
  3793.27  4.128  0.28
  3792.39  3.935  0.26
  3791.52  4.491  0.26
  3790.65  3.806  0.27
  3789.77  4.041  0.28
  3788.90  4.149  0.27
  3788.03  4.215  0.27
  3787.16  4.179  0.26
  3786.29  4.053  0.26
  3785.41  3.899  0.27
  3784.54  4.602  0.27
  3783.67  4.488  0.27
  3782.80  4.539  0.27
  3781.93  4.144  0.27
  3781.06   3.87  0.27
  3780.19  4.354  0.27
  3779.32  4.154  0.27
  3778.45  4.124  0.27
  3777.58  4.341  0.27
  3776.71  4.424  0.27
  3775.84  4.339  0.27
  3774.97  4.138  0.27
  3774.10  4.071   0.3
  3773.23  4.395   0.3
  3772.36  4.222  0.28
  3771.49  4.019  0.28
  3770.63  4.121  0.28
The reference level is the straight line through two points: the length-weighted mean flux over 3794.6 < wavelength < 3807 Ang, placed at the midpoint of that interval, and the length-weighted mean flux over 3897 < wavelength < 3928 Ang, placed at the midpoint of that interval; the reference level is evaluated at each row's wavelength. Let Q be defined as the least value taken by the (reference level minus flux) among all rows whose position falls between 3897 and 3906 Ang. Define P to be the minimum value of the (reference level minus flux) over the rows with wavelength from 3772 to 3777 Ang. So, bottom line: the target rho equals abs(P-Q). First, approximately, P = -0.53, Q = -0.33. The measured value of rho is 0.20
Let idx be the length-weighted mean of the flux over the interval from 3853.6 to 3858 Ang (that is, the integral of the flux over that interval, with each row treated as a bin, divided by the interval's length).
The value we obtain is 4.22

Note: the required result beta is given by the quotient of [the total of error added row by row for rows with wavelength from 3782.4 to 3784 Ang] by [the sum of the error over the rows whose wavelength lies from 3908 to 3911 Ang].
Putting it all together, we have 0.72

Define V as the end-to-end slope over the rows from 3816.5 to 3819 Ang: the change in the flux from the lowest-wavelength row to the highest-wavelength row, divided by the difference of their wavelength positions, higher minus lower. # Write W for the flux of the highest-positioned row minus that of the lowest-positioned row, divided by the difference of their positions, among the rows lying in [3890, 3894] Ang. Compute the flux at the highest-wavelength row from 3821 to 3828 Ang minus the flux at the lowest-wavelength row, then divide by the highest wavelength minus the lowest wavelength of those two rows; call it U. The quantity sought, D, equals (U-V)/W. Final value 0.0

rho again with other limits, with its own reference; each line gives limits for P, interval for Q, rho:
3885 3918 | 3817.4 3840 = 0.33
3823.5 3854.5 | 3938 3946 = 0.64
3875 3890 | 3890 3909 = 0.38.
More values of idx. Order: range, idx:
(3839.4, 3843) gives 4.00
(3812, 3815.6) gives 3.98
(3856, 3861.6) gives 4.19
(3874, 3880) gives 4.26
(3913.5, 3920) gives 3.67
